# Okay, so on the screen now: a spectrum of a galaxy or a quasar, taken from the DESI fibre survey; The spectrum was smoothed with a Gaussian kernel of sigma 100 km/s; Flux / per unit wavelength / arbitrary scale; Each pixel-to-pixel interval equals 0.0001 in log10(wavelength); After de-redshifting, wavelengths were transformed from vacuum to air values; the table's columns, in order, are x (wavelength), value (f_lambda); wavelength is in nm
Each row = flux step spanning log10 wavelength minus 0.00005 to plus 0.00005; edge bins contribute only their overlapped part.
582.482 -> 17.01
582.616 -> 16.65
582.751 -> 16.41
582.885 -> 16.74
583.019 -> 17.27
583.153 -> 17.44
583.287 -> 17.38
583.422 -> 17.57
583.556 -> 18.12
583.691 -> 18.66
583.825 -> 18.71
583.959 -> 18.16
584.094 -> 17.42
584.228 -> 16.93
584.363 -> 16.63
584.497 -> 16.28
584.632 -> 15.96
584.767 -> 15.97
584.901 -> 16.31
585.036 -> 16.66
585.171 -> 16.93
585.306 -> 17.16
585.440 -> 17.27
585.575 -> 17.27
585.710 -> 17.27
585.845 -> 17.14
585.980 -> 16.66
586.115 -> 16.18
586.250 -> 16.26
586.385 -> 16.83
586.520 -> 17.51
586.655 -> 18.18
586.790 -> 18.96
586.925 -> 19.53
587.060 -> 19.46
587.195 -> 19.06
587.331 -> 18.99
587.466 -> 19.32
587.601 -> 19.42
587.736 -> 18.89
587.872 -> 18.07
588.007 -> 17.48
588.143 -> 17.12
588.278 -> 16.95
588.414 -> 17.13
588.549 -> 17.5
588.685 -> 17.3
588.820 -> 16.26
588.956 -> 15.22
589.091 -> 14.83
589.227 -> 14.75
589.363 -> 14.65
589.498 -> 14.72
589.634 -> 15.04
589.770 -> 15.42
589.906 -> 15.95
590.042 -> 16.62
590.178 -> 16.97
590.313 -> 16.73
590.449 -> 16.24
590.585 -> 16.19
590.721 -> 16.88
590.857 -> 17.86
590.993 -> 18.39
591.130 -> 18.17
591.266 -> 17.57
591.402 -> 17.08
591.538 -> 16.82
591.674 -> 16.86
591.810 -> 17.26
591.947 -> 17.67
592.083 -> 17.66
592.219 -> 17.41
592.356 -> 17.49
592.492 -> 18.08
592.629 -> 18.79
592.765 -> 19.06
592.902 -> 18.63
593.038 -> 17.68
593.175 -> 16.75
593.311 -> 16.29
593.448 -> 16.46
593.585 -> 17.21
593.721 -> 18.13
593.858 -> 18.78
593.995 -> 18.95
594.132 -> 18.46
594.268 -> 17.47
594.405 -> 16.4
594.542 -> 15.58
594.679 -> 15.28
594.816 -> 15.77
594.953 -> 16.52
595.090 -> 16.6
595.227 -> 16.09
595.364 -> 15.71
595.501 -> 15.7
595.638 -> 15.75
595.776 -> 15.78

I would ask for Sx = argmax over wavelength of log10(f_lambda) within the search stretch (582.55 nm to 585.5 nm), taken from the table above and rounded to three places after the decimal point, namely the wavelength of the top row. 583.825 nm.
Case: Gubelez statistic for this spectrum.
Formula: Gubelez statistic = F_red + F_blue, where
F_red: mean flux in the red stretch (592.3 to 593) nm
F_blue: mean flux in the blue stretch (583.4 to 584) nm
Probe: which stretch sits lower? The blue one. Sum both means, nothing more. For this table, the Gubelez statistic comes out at 36.7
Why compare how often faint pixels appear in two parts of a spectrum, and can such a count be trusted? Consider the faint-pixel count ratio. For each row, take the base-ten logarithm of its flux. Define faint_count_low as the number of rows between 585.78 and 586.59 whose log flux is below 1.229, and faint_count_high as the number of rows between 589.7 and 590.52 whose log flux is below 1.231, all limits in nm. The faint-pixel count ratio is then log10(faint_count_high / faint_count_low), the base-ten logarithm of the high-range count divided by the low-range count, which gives 0.18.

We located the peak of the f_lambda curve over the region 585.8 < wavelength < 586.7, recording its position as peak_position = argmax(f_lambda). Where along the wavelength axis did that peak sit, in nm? 586.655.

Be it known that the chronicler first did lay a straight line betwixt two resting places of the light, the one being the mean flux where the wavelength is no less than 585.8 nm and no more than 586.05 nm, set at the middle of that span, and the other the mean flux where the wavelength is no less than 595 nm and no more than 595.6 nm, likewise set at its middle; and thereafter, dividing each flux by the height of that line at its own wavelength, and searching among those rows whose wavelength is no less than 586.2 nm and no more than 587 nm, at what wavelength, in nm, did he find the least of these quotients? 586.250 nm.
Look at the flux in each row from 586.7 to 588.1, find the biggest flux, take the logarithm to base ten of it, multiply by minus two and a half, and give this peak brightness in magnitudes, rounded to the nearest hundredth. -3.23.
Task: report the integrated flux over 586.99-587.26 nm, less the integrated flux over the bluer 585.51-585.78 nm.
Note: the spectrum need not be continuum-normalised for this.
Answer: 0.55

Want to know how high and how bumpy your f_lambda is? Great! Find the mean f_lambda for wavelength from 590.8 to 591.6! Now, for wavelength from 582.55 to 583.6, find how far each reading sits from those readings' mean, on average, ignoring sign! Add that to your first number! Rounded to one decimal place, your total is 18.1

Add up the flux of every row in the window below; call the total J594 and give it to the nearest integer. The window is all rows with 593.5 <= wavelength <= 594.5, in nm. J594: 125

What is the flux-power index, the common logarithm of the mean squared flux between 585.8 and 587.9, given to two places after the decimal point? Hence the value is 2.52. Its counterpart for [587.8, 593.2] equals 2.46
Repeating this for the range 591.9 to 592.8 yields 2.51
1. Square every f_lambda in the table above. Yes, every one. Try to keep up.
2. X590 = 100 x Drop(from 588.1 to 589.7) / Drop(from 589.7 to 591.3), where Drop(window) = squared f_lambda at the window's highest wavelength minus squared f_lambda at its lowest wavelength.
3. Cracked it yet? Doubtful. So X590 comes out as -94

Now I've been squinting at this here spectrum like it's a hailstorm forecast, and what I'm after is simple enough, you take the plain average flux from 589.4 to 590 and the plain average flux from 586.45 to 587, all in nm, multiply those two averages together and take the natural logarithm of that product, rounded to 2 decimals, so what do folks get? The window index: 5.65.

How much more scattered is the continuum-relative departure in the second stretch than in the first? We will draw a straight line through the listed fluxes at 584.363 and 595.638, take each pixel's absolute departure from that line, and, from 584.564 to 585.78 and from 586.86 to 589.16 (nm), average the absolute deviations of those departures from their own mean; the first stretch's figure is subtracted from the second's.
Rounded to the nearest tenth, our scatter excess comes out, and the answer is 0.7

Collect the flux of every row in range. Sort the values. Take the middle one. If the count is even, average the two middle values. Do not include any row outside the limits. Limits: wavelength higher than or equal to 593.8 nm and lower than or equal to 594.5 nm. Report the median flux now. 18.5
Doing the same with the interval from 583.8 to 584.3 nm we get 17.8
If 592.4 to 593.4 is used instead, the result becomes 18.1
